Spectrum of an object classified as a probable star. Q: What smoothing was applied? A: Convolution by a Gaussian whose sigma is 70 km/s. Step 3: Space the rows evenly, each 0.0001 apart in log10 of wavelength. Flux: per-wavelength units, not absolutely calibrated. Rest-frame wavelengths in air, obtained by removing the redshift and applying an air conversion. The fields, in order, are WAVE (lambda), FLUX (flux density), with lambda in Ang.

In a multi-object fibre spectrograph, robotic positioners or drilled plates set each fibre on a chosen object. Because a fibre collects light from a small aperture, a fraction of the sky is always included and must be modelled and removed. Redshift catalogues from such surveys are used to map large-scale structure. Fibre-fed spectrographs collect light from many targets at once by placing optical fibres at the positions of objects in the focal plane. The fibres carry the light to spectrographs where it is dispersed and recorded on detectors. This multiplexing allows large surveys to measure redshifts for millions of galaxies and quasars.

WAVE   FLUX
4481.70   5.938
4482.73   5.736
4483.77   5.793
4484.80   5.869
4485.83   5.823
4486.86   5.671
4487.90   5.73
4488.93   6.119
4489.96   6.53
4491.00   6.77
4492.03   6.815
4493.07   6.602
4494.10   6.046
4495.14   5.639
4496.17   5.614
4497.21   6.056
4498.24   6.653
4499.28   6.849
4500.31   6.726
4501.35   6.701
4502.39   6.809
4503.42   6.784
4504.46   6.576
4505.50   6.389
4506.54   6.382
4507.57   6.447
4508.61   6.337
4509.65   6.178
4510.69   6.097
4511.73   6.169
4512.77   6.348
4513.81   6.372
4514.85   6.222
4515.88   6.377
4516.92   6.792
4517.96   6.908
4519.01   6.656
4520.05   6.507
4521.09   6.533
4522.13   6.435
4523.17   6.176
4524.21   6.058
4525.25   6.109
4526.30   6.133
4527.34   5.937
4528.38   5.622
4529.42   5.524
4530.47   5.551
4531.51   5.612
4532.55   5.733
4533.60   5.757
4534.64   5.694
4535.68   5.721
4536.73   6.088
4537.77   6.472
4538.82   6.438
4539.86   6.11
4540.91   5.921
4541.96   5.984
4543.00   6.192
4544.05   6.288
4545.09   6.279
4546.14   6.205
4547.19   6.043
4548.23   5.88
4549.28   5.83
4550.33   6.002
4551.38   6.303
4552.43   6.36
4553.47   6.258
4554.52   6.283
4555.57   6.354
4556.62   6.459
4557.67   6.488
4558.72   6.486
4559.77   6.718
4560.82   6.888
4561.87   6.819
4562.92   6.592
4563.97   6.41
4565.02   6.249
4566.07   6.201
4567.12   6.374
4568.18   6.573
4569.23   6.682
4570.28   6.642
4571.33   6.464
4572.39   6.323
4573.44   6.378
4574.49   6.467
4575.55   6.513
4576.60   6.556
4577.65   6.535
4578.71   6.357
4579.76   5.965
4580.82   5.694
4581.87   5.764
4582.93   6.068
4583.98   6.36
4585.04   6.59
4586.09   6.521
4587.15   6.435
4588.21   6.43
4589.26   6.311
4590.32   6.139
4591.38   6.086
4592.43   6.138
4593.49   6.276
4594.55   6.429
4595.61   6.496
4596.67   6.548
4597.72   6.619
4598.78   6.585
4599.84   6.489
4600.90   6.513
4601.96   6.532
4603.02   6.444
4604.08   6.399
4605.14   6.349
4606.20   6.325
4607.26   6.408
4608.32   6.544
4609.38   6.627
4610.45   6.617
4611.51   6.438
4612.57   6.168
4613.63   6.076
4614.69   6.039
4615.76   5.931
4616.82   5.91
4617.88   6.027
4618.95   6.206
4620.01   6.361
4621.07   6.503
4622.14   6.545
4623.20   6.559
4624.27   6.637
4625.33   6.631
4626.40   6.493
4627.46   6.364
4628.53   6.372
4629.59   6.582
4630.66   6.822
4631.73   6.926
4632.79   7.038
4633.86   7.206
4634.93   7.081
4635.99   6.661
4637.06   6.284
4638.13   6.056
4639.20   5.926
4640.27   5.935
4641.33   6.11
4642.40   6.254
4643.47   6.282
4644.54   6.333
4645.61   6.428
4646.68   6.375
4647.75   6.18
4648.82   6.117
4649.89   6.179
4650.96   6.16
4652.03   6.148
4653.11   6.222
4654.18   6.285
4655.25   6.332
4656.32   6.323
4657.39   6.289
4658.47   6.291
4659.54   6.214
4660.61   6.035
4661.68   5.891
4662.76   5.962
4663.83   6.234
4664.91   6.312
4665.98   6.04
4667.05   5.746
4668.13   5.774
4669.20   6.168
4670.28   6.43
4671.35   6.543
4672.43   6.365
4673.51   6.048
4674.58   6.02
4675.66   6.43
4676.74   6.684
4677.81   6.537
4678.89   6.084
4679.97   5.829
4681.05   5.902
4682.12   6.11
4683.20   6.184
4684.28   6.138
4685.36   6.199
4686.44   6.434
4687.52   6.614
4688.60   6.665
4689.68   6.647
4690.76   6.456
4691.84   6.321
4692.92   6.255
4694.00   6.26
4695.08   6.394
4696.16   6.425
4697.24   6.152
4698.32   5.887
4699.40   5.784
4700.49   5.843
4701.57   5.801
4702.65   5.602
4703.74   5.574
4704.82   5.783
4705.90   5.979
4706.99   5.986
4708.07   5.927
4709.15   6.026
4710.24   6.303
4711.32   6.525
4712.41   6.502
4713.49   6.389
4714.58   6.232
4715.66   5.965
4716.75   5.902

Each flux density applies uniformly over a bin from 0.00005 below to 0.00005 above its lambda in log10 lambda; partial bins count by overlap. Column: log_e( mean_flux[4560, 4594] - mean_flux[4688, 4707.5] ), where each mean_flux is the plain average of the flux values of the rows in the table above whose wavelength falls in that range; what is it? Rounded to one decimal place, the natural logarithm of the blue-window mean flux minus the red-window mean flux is -1.3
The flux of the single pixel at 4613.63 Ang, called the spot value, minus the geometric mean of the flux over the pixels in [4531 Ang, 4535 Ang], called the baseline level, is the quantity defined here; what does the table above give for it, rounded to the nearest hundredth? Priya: 0.38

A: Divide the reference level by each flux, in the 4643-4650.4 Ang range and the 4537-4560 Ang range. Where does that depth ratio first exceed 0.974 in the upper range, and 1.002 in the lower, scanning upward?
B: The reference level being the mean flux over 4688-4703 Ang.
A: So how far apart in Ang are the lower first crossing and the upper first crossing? 103.6 Ang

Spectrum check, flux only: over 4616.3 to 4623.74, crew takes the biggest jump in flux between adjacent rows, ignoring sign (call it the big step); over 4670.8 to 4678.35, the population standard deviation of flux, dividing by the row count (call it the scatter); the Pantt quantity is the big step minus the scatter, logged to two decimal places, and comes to -0.06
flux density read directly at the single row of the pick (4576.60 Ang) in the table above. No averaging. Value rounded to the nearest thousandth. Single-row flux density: 6.556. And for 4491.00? 6.770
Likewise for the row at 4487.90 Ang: 5.730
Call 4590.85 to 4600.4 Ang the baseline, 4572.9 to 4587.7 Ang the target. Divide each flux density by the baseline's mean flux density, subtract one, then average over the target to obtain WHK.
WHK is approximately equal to -0.02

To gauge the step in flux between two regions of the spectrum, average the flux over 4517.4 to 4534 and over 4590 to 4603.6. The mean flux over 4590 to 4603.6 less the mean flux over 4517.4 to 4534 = 0.3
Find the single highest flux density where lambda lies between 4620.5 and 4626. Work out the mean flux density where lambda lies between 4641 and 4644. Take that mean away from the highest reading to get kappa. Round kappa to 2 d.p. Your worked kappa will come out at 0.42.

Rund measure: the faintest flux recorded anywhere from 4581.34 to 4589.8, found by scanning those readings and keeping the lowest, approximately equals 5.764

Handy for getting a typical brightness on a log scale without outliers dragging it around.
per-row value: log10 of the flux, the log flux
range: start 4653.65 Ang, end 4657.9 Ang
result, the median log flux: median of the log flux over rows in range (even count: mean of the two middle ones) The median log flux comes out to 0.800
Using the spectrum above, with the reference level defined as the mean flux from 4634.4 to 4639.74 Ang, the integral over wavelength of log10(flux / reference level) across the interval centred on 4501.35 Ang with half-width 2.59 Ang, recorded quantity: 0.13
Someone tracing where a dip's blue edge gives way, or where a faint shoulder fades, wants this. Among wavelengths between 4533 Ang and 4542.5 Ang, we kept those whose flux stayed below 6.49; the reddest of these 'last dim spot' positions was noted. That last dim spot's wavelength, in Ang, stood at 4541.96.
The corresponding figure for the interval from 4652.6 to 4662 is 4661.68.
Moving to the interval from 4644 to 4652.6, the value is 4652.03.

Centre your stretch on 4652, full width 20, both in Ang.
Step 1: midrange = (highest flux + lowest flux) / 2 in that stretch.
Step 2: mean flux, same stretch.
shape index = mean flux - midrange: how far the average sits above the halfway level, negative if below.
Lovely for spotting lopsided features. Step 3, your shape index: 0.07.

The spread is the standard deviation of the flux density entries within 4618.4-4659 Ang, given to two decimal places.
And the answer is 0.30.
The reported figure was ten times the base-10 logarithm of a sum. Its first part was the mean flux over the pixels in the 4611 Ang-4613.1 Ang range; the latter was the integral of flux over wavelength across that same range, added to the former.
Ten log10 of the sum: 13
